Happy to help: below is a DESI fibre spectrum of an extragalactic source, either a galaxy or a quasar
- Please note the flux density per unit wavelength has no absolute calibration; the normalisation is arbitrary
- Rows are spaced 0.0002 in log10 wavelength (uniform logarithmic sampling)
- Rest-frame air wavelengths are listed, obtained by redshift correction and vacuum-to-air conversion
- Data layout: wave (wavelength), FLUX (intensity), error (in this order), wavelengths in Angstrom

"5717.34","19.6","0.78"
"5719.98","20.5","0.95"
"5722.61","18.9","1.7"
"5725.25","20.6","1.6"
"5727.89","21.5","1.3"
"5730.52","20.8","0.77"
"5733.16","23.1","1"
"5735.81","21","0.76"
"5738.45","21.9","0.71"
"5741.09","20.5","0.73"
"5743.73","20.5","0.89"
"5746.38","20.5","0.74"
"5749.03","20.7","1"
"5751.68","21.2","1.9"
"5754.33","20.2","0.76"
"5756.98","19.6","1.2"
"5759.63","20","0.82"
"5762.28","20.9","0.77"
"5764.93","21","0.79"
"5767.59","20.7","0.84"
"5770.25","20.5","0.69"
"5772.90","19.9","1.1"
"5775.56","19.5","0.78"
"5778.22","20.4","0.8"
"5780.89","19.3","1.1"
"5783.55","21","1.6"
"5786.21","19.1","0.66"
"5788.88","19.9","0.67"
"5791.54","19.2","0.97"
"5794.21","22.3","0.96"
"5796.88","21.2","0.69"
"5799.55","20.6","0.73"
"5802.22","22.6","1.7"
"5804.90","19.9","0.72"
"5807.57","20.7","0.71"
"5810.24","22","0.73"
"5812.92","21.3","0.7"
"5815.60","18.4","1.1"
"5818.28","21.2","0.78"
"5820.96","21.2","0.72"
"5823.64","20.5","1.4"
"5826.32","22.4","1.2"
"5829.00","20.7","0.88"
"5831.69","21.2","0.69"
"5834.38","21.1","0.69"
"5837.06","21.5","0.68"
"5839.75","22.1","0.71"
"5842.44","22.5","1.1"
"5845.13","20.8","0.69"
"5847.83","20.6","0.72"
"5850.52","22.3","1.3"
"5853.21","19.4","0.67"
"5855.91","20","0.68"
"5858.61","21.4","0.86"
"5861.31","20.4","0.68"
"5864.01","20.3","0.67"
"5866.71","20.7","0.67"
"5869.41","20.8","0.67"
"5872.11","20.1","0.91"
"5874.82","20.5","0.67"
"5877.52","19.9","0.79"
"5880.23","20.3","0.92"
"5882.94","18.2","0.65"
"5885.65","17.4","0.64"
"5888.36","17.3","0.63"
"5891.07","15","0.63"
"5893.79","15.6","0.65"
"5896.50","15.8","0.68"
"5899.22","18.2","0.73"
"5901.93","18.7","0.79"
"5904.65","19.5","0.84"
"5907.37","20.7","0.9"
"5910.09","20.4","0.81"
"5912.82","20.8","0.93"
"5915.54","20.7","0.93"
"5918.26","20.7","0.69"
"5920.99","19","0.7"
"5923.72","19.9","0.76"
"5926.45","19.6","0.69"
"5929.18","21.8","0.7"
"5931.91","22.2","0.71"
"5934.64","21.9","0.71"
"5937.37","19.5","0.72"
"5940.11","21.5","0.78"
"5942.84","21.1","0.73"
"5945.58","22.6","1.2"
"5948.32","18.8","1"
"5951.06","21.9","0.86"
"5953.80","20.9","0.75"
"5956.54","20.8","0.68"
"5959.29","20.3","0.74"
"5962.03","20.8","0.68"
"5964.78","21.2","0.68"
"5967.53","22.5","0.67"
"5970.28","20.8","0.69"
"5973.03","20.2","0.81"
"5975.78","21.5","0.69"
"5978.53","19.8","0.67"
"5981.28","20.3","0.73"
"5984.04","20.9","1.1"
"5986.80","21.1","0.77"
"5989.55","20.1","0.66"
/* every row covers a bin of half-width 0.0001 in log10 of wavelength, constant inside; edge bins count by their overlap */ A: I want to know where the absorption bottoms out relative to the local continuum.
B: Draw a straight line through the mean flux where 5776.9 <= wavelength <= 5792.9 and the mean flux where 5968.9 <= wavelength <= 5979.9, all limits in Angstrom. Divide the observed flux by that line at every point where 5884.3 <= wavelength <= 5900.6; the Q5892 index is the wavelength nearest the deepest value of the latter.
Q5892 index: 5891.07 Angstrom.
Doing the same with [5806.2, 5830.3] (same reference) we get 5815.60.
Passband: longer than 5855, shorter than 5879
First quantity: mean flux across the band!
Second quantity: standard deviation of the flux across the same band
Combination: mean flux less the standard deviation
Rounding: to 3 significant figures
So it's 20.0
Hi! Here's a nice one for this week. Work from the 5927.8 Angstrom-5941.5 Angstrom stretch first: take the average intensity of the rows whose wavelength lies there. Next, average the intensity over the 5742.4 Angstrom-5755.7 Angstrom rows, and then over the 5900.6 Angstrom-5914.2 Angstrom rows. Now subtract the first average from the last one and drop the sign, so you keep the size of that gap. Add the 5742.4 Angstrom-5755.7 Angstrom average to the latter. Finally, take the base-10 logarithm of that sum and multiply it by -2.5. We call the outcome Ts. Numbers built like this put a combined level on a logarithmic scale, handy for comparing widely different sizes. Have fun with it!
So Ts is -3.36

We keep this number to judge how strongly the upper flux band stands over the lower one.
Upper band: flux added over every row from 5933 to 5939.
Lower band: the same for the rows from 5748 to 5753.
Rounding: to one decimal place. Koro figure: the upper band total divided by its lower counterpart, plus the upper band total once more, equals 42.4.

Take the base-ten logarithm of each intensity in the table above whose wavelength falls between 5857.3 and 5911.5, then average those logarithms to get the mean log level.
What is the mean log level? 1.28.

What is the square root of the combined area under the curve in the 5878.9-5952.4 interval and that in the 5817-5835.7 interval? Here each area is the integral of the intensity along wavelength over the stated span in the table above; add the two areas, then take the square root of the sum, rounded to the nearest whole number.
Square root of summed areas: 43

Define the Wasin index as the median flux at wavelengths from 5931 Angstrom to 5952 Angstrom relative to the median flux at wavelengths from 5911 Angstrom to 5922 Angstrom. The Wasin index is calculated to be 1.05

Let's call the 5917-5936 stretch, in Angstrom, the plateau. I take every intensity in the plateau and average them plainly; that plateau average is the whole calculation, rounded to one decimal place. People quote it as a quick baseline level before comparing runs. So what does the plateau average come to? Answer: 20.7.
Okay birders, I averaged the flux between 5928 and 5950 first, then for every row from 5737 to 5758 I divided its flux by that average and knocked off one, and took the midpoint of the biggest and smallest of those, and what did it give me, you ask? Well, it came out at -0.020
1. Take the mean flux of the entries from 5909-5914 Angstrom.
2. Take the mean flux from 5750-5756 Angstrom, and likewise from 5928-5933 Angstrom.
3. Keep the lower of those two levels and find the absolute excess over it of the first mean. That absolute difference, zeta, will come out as 0.1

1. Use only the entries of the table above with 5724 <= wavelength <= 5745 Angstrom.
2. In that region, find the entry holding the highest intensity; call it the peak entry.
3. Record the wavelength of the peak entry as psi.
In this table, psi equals 5733.16 Angstrom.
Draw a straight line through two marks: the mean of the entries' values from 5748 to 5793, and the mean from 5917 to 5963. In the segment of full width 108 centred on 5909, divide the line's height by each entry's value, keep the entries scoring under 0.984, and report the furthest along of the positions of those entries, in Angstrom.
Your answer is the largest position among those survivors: 5951.06 Angstrom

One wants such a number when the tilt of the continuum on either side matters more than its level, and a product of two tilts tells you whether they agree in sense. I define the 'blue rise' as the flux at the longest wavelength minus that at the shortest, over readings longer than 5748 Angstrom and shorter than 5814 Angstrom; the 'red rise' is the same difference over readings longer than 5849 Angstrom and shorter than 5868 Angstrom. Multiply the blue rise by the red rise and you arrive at -1.0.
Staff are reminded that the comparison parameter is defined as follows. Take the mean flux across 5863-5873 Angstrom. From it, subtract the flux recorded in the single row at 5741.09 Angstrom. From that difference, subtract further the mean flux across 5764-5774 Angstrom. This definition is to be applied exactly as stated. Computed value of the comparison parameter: -21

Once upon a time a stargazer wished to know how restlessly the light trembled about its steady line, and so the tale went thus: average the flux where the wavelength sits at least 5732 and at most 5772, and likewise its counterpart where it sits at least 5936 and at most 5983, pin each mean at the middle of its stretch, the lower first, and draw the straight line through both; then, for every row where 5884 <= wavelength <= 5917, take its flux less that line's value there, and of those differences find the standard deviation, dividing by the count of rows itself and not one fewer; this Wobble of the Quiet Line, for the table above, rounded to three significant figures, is 2.04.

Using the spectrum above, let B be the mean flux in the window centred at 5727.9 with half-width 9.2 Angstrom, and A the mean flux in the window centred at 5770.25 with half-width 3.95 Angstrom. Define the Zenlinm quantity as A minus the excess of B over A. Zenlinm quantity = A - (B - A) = 19.8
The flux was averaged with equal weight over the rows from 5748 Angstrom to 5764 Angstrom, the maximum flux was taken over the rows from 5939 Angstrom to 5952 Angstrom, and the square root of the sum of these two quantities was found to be 6.56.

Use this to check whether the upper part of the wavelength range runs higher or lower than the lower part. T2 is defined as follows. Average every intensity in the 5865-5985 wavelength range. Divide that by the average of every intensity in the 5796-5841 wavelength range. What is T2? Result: 0.95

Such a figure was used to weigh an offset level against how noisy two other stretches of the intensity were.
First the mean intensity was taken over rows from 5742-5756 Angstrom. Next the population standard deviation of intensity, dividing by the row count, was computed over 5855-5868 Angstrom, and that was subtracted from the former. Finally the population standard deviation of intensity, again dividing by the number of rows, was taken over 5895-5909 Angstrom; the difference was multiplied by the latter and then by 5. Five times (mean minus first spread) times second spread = 164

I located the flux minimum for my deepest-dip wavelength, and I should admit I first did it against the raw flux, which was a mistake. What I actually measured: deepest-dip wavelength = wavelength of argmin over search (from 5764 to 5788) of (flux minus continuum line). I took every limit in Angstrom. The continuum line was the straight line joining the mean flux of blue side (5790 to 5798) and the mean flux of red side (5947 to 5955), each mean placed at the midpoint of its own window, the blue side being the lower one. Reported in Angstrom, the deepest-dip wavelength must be 5786.21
